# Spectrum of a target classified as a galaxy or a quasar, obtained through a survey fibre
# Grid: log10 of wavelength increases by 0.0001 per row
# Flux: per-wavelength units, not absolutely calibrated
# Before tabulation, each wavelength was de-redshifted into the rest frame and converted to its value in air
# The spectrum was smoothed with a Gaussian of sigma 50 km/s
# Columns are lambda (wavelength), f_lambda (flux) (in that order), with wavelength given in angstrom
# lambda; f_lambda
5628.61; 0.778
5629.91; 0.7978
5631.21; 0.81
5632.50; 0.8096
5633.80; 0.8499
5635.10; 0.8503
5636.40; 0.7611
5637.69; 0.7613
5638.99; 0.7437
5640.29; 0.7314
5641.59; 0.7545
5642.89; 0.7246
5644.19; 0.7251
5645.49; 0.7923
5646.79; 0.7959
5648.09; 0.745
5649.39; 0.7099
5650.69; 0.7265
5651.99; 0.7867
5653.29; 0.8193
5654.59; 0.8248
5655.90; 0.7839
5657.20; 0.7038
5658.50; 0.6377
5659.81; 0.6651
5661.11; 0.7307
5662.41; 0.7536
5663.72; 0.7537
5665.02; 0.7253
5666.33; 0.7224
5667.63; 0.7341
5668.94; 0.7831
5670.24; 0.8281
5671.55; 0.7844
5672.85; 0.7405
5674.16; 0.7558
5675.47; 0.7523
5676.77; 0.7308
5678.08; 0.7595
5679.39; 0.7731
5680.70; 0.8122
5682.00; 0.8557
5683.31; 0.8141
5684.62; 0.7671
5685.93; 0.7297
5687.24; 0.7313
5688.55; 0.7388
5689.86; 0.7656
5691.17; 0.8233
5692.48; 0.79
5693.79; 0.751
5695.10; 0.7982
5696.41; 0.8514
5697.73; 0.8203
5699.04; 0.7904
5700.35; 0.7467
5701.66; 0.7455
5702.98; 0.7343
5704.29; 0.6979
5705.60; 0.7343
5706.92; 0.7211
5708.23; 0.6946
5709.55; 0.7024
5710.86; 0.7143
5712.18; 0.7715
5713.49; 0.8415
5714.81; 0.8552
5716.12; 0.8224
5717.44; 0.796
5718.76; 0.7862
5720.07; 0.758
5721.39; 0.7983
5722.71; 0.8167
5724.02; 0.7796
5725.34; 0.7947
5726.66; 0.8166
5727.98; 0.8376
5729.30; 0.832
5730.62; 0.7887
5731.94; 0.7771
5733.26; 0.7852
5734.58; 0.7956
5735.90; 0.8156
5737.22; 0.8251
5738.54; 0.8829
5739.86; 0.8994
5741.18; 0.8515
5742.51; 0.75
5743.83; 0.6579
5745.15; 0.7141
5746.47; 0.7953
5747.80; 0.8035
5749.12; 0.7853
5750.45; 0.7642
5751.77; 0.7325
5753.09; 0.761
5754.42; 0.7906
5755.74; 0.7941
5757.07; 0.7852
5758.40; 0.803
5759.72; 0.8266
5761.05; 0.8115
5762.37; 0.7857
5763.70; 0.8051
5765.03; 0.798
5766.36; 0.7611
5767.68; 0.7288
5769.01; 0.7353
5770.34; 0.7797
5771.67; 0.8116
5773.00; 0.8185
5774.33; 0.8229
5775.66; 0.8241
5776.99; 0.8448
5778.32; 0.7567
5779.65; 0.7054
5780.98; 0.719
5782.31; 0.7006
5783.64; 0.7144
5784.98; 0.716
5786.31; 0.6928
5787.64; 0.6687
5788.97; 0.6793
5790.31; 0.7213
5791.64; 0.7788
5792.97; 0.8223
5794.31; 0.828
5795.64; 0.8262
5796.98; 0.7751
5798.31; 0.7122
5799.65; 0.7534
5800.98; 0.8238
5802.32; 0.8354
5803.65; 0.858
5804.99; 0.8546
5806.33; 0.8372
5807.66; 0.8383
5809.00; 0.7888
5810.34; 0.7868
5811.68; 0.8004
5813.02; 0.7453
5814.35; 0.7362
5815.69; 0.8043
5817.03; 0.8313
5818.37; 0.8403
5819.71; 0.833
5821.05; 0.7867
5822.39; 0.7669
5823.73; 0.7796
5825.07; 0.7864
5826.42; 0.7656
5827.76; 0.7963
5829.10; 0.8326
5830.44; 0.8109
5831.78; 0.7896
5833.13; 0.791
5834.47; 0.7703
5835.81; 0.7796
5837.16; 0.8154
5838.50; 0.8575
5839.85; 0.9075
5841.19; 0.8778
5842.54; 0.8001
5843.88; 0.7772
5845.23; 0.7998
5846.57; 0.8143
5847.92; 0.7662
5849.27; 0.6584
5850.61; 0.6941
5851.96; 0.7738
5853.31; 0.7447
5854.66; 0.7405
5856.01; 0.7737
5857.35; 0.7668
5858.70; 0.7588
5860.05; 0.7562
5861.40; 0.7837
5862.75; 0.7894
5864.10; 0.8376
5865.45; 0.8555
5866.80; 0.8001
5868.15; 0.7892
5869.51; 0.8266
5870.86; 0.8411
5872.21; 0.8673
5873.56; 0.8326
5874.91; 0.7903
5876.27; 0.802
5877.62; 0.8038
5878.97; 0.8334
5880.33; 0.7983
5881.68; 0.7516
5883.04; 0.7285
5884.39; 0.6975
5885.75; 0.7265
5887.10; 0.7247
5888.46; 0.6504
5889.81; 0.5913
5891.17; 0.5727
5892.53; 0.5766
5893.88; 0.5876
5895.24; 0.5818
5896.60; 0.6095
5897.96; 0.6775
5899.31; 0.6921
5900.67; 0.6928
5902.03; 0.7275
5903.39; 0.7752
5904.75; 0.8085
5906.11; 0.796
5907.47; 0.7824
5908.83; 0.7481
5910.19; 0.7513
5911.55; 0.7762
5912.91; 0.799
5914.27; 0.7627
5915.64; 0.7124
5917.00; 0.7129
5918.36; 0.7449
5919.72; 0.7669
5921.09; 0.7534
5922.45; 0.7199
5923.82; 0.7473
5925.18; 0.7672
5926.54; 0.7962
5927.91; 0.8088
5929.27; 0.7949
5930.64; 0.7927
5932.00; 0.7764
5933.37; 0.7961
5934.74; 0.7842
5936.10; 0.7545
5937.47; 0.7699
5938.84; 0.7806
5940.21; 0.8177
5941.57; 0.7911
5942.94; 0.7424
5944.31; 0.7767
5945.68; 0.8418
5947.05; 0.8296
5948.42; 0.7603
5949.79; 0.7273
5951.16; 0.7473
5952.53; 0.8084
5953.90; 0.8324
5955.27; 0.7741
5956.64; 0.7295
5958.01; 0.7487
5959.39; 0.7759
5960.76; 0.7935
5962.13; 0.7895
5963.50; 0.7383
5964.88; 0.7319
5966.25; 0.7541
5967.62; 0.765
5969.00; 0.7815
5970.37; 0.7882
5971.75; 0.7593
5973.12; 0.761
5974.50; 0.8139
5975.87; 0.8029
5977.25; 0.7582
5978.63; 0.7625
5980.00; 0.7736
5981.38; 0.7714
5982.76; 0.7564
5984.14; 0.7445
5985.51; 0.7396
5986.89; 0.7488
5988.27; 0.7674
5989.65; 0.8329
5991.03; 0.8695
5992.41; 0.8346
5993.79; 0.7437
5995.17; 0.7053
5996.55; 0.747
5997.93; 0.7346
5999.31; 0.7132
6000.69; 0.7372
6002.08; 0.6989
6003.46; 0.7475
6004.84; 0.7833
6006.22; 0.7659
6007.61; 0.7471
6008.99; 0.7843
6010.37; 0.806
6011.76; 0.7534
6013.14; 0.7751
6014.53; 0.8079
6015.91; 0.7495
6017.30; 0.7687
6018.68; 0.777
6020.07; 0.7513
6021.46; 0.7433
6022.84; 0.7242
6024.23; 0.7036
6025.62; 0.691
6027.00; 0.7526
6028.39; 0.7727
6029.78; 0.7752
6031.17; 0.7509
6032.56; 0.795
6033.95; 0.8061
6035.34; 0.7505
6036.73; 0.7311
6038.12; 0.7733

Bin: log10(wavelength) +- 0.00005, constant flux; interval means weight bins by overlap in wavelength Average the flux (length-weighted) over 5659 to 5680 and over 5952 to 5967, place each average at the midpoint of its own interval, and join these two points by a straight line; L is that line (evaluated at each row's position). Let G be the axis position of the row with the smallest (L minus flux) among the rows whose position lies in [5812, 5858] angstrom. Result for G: 5839.85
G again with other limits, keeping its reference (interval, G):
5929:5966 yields 5945.68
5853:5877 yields 5872.21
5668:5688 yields 5682.00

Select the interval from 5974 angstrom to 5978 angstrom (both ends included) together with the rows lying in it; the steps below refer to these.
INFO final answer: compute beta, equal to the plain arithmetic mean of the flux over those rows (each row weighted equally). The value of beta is 0.792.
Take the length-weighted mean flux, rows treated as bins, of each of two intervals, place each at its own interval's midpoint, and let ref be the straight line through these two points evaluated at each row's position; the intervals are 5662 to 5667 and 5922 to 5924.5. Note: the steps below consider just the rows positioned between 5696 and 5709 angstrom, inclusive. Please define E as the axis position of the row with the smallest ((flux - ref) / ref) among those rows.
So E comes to 5708.23 angstrom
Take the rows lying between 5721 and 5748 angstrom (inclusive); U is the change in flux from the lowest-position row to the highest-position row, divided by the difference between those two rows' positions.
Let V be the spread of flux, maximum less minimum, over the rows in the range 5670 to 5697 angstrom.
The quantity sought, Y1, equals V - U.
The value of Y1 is 0.13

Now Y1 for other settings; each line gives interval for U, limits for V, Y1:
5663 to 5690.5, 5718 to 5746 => 0.24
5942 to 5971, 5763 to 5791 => 0.17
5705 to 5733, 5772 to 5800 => 0.17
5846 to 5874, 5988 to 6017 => 0.17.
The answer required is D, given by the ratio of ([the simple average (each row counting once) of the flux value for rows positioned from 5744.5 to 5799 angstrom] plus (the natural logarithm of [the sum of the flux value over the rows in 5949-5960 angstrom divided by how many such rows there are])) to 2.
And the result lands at 0.252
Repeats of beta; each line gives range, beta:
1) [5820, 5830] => 0.788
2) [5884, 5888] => 0.716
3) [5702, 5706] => 0.722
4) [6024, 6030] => 0.739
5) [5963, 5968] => 0.747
